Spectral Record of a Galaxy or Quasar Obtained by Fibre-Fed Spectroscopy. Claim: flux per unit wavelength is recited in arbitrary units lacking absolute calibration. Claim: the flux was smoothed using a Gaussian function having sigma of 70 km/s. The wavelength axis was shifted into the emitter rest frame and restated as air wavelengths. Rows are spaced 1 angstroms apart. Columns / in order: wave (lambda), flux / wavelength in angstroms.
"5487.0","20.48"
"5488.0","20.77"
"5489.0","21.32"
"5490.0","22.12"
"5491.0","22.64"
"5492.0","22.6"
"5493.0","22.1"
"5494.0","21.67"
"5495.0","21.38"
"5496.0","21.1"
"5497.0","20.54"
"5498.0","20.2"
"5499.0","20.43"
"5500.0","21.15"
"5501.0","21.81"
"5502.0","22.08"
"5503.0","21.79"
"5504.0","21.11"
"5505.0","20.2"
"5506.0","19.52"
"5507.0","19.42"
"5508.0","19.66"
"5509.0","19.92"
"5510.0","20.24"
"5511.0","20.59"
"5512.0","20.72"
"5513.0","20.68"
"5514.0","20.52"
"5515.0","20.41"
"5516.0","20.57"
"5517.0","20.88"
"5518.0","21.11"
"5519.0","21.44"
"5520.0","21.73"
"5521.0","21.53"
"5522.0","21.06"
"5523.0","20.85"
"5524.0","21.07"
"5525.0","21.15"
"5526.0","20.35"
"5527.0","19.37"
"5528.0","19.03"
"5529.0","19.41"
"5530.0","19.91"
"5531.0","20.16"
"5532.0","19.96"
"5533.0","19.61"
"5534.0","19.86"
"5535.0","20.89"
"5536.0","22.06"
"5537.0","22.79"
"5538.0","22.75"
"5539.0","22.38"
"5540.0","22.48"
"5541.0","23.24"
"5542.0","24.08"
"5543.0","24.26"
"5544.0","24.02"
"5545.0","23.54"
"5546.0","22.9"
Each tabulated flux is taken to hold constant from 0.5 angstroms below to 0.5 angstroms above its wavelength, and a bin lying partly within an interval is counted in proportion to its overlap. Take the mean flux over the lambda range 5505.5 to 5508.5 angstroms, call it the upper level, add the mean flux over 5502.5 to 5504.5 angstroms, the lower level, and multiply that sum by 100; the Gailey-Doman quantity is 4098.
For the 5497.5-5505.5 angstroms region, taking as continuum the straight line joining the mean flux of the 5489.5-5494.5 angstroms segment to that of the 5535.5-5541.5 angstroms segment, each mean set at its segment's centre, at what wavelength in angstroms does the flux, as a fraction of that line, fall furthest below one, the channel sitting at 5505.0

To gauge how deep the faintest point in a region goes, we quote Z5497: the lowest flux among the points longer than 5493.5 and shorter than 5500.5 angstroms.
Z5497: 20.2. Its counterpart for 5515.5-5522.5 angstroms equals 20.57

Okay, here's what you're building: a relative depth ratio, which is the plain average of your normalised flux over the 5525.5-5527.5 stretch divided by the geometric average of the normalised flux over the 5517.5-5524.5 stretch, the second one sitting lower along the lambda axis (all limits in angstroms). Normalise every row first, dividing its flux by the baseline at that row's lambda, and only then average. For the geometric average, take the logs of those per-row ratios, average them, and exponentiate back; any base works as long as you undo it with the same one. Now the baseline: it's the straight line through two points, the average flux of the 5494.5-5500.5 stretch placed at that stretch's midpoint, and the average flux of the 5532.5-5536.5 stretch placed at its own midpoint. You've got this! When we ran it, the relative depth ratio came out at 0.94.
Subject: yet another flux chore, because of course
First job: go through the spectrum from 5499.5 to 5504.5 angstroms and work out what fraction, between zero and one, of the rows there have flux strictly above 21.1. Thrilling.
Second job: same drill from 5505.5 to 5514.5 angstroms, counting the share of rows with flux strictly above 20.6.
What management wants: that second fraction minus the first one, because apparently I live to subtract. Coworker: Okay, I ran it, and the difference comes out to -0.8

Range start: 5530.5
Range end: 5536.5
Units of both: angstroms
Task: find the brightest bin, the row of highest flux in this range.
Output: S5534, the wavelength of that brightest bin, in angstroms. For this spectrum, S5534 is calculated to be 5536.0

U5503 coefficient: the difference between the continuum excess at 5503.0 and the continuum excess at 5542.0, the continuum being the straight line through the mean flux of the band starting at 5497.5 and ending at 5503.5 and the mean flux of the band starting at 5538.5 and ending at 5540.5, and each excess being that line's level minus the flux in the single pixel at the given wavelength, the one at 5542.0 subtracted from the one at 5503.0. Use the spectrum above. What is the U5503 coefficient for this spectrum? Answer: 1.1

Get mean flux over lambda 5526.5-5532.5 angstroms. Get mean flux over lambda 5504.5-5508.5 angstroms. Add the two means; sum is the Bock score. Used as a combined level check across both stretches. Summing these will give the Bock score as 39.3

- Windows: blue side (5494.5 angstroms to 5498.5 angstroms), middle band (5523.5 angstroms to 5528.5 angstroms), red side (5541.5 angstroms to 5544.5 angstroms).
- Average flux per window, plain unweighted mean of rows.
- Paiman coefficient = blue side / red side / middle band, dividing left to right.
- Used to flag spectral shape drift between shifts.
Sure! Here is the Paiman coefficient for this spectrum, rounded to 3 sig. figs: 0.0427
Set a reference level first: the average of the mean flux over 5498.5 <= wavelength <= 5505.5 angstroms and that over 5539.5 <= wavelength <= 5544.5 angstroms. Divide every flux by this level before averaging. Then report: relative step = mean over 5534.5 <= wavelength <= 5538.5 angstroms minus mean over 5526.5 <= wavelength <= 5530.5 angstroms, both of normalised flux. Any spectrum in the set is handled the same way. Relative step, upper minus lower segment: 0.12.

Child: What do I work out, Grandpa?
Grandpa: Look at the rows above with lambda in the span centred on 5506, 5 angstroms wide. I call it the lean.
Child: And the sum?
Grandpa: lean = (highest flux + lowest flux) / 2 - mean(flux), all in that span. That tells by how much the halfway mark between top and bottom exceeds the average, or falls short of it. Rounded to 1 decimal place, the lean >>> 0.3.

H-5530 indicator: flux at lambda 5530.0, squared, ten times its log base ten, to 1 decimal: 26.0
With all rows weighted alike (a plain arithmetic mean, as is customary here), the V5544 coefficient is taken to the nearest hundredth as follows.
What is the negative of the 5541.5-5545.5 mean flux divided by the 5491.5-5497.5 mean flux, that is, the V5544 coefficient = -1.11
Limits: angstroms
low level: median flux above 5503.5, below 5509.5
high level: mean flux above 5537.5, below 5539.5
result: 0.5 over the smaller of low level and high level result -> 0.0253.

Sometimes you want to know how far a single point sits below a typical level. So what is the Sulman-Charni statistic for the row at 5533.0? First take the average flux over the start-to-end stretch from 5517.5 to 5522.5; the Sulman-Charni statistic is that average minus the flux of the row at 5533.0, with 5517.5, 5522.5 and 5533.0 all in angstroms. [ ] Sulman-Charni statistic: 2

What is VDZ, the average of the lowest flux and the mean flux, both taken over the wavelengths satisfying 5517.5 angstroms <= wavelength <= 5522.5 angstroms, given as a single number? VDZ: 21.2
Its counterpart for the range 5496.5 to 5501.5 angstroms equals 20.5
